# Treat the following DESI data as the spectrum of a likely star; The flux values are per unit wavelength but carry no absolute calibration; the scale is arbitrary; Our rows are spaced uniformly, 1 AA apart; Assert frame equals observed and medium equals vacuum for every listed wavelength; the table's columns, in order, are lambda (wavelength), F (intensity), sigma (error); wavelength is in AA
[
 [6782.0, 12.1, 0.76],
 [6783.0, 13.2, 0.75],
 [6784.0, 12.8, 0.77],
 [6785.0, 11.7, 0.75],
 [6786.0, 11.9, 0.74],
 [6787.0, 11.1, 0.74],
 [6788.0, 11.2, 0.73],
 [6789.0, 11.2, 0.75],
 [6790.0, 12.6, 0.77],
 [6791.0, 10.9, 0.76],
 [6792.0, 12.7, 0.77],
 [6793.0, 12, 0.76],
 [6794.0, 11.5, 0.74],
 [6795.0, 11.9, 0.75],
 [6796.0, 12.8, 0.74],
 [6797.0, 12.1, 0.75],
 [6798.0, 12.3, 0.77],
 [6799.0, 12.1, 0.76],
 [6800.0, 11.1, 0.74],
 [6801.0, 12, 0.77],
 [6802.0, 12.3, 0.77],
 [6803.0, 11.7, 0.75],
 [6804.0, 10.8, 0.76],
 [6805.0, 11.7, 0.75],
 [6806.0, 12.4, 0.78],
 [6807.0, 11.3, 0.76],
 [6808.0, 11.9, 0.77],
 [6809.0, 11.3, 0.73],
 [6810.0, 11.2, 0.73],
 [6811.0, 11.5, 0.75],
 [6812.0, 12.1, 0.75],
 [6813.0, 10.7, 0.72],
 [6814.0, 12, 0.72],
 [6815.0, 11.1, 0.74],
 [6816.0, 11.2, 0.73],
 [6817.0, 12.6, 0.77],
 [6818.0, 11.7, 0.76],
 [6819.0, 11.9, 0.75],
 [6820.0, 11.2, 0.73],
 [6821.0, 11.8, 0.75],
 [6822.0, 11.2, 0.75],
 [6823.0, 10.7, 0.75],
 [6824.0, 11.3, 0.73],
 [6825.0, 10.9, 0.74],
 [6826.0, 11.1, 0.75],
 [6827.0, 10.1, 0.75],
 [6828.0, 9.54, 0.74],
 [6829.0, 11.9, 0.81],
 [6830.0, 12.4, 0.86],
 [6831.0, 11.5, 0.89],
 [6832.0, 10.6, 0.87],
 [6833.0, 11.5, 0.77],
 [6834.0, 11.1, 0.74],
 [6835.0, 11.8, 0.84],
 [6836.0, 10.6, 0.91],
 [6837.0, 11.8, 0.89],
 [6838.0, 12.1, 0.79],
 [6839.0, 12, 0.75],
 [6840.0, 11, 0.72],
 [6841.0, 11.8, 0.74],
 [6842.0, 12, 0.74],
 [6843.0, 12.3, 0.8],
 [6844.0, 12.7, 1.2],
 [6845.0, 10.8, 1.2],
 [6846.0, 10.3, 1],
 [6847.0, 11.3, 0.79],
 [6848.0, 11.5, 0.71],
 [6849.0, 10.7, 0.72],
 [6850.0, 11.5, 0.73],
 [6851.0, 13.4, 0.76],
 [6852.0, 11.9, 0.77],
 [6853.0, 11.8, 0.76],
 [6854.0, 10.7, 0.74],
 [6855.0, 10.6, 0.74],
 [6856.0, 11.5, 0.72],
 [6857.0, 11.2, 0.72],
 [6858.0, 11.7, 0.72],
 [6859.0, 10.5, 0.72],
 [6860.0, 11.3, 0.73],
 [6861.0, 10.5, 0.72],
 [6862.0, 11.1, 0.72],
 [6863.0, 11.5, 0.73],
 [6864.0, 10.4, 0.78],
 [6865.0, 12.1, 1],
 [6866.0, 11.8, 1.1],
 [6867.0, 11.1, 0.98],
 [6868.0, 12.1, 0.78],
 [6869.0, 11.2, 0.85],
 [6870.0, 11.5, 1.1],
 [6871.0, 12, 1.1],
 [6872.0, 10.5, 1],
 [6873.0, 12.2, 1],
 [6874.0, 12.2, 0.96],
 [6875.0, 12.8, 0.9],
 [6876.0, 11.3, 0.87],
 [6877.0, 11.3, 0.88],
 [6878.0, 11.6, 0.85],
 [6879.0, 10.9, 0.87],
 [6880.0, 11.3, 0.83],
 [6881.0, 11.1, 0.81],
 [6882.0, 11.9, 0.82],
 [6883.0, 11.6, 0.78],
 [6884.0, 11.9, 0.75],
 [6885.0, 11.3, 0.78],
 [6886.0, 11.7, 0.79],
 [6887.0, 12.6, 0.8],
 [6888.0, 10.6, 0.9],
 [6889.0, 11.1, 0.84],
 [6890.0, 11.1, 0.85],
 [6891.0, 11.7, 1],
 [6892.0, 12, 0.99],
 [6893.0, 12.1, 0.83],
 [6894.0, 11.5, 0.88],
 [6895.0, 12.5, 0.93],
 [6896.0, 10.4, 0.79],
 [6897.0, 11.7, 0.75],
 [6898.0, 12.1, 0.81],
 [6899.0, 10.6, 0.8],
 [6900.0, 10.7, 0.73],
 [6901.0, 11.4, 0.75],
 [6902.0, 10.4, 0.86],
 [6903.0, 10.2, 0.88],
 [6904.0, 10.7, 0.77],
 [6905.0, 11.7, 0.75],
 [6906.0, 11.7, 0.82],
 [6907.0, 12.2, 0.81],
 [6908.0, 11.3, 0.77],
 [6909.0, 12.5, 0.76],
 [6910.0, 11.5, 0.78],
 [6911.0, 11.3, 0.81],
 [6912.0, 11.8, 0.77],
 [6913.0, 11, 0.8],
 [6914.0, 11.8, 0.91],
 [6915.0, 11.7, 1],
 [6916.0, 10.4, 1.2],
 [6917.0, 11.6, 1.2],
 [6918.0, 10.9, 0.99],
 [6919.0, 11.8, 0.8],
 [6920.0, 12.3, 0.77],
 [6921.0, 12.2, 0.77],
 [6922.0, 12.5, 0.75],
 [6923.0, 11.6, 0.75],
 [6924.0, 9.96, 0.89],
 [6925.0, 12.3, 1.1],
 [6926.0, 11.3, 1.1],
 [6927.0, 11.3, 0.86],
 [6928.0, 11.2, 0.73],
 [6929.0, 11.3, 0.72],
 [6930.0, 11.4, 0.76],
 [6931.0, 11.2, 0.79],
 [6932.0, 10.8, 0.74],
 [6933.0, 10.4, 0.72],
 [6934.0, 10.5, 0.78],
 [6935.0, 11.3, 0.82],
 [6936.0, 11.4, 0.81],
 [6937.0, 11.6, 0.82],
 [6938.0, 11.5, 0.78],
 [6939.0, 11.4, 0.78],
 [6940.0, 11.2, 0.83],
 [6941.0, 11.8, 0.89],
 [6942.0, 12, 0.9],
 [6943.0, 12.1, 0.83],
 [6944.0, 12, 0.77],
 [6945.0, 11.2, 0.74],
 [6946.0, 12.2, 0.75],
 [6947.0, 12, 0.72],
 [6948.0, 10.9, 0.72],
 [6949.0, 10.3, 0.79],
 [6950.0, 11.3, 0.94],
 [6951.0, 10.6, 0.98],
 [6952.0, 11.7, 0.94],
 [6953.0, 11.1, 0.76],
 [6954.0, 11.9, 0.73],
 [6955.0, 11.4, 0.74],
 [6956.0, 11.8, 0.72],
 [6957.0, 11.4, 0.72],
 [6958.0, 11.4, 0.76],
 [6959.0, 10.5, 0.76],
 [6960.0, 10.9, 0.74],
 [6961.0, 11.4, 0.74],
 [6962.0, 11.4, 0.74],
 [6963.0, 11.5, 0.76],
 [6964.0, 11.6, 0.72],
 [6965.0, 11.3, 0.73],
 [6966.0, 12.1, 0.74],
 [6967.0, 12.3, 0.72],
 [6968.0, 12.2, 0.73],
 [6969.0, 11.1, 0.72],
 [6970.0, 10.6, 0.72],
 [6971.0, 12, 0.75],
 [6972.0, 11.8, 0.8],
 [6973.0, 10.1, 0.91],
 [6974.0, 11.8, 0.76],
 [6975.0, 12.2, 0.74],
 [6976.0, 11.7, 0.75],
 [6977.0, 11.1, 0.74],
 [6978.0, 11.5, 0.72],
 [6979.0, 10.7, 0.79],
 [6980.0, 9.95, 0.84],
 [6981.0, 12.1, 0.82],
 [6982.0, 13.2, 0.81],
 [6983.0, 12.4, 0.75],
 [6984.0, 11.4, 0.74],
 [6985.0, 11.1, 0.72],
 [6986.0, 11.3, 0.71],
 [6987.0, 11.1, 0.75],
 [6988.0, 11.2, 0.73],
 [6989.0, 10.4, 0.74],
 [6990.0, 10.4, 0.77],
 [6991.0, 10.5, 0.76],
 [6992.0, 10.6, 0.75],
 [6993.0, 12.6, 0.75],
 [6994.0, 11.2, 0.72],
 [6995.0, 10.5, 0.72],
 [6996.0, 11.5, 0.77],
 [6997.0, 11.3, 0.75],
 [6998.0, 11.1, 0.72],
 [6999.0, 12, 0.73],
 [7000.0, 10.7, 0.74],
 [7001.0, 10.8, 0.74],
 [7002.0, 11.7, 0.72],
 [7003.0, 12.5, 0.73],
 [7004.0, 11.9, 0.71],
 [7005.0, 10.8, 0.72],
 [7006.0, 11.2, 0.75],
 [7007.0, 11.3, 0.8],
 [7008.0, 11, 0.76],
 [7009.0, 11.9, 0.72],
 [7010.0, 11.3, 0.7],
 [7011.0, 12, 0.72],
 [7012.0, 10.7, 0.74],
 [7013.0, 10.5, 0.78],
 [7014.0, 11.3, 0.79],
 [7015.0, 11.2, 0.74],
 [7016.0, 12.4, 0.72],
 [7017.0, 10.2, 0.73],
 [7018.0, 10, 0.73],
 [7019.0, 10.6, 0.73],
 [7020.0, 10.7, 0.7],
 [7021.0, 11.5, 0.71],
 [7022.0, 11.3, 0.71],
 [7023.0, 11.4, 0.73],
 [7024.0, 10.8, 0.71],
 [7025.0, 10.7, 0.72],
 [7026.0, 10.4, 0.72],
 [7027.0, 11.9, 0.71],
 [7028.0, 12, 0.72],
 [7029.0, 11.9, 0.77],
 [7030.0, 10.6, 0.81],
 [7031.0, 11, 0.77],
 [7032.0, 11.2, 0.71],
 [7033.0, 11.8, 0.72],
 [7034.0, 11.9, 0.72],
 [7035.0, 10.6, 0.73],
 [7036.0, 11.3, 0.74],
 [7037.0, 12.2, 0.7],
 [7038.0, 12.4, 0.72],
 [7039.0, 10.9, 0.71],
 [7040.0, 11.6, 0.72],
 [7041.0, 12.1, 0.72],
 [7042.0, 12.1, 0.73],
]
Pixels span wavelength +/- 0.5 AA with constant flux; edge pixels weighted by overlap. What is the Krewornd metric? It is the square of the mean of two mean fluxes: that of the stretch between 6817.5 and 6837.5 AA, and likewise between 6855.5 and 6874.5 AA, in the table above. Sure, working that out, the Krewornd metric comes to 128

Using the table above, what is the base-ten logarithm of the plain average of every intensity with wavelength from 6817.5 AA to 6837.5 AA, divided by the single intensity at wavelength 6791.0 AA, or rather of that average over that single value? 0.013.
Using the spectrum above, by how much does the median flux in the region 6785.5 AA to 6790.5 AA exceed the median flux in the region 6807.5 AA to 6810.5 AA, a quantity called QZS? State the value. -0.1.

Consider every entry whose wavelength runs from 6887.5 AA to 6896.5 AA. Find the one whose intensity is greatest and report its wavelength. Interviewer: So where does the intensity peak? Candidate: 6895.0 AA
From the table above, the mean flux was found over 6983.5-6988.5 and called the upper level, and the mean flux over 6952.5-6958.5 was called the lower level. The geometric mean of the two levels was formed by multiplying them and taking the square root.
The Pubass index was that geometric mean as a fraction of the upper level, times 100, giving 101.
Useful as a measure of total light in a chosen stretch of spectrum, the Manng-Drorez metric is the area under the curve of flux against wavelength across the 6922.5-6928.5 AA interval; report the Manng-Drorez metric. 68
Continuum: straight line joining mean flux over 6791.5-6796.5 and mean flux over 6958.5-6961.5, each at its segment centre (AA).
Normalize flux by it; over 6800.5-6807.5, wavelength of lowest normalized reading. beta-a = 6804.0 AA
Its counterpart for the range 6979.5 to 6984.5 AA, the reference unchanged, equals 6980.0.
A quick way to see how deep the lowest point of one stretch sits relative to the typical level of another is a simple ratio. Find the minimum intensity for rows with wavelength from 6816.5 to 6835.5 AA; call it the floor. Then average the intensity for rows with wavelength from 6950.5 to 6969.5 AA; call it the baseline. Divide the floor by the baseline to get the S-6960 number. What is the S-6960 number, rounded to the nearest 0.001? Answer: 0.833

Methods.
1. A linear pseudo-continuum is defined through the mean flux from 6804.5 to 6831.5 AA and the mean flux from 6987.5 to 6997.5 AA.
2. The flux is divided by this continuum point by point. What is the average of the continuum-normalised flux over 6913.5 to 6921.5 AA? 1.04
